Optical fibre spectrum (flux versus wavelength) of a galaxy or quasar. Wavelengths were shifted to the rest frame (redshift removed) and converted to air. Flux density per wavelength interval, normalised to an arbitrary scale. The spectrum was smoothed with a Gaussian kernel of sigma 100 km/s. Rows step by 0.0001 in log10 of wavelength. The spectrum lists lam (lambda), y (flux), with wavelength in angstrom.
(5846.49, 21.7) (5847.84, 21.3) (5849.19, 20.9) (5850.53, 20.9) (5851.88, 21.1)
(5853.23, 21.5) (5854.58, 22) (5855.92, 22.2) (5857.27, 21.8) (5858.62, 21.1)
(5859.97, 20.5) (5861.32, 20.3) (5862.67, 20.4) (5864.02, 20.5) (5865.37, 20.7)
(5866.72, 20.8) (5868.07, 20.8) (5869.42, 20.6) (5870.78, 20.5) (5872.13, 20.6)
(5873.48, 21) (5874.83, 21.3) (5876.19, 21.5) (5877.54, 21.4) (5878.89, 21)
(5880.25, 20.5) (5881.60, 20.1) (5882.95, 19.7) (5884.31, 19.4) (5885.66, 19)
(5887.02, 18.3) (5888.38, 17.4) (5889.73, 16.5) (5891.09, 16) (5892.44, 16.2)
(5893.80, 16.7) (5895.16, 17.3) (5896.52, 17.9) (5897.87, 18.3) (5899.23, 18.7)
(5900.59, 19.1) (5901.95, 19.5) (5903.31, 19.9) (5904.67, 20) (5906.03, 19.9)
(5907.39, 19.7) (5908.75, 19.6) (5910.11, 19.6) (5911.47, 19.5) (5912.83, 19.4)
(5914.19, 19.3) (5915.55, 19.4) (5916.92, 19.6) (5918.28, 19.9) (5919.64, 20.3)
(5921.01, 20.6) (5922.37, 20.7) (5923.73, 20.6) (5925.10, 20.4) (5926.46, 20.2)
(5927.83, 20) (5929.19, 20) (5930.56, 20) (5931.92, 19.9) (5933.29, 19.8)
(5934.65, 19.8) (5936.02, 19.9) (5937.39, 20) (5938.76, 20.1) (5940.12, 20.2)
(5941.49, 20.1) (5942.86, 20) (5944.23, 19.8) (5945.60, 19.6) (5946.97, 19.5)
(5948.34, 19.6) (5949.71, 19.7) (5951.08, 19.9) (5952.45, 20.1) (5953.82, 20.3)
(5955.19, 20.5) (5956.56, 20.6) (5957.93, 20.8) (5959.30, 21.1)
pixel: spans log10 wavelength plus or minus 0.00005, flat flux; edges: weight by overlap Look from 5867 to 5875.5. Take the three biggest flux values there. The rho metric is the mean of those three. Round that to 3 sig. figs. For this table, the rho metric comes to 21.0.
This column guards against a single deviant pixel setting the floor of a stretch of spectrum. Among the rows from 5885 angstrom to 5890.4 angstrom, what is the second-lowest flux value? 17.4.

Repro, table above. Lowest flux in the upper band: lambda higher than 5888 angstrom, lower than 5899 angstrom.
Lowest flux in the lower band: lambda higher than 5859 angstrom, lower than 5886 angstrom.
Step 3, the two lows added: 35.0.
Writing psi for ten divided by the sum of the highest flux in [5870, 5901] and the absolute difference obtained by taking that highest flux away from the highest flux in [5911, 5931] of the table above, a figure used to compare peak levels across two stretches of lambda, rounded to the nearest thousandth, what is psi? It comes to 0.448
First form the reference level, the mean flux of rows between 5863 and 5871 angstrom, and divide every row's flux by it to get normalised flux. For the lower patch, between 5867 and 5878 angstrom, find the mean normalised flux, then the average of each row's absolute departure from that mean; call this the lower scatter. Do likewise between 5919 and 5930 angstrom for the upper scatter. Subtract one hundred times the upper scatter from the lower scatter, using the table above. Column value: -1.1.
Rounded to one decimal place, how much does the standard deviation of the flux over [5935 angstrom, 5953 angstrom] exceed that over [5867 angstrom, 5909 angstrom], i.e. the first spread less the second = -1.4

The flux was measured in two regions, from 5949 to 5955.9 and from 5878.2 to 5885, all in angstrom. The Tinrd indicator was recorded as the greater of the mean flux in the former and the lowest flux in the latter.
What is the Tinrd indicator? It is 20.1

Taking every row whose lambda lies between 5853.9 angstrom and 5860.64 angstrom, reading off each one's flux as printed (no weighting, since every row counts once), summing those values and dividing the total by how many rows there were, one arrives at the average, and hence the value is 21.5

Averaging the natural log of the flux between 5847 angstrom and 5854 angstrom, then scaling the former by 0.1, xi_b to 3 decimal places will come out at 0.305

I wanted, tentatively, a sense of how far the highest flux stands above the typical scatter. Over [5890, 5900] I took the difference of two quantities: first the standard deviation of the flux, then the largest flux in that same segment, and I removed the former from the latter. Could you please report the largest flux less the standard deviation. 17.7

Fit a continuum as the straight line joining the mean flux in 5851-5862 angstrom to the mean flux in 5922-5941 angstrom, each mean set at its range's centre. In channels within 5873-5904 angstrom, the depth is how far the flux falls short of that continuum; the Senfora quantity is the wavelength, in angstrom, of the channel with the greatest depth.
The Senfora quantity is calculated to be 5891.09 angstrom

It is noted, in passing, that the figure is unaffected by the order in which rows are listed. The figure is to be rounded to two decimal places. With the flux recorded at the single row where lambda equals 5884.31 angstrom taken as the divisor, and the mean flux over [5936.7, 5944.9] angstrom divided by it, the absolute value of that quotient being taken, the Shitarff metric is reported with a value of 1.03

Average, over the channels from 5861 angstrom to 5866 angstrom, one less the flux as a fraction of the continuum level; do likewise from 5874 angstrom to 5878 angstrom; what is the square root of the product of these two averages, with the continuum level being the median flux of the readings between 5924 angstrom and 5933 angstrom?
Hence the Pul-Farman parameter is 0.041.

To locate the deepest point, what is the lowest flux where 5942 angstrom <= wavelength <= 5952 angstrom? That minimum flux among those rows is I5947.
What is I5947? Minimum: 19.5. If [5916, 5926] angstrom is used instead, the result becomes 19.6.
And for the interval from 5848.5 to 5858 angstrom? 20.9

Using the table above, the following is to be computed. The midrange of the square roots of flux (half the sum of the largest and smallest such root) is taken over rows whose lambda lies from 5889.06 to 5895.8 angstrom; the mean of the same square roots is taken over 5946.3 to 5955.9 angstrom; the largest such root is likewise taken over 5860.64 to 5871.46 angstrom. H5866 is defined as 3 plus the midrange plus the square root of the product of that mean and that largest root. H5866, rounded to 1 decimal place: 11.6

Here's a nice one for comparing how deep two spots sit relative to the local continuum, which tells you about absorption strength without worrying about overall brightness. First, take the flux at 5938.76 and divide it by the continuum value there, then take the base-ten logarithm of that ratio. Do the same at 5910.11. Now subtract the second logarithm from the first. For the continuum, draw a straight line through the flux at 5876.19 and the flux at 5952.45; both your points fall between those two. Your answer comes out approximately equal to 0.022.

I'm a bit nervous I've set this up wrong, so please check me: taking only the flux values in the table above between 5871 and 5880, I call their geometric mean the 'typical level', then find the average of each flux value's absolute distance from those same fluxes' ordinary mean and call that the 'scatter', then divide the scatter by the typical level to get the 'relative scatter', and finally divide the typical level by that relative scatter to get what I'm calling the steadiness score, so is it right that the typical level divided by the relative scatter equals 1674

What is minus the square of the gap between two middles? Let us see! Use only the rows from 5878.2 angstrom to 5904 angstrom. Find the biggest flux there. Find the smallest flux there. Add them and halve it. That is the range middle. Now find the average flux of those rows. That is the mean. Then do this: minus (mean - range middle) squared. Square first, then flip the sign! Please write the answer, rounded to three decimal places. 0.000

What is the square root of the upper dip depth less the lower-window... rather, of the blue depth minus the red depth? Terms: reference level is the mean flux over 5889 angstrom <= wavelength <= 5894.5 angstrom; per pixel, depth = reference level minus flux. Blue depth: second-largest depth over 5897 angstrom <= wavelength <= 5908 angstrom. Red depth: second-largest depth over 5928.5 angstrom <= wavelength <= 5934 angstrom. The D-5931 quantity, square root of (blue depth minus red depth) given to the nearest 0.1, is 1.1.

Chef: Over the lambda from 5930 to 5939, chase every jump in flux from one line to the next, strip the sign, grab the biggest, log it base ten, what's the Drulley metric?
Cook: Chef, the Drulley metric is -1.0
